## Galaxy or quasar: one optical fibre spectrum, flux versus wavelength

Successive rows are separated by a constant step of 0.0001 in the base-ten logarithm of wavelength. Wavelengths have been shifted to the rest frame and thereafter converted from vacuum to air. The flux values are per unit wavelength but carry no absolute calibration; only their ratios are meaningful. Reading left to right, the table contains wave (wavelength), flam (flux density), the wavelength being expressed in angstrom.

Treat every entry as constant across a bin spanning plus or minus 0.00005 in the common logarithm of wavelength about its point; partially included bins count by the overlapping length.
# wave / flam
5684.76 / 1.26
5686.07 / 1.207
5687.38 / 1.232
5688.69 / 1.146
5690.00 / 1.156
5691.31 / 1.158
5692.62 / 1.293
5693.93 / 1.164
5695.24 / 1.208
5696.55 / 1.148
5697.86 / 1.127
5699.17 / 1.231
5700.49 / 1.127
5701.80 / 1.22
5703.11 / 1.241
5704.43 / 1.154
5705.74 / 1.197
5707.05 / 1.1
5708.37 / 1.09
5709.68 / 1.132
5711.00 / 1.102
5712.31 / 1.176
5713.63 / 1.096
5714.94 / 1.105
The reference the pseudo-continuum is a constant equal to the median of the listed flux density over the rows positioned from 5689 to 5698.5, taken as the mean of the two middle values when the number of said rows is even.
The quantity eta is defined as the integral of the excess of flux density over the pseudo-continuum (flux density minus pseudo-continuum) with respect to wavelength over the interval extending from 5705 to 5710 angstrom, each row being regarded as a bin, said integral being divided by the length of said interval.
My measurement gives -0.028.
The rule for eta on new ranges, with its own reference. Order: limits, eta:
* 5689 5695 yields 0.033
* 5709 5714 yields -0.030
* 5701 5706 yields 0.043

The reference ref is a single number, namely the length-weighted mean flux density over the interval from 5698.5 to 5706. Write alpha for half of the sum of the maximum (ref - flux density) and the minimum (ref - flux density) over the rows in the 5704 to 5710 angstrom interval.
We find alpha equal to 0.05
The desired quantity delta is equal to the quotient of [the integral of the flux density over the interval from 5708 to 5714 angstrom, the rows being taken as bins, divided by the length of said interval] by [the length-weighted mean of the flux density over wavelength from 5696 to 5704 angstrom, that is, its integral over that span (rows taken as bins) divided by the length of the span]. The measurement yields 0.95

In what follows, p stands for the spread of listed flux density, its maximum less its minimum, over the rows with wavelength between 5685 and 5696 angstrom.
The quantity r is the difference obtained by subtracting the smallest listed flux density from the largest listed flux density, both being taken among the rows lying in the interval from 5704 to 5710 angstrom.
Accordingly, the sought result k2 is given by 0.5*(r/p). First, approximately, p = 0.15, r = 0.11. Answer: 0.36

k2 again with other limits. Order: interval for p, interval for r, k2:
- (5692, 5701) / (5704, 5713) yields 0.32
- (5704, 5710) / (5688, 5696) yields 0.69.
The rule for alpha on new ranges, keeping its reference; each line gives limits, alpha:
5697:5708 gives 0.02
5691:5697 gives -0.03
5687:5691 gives 0.01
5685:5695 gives -0.03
